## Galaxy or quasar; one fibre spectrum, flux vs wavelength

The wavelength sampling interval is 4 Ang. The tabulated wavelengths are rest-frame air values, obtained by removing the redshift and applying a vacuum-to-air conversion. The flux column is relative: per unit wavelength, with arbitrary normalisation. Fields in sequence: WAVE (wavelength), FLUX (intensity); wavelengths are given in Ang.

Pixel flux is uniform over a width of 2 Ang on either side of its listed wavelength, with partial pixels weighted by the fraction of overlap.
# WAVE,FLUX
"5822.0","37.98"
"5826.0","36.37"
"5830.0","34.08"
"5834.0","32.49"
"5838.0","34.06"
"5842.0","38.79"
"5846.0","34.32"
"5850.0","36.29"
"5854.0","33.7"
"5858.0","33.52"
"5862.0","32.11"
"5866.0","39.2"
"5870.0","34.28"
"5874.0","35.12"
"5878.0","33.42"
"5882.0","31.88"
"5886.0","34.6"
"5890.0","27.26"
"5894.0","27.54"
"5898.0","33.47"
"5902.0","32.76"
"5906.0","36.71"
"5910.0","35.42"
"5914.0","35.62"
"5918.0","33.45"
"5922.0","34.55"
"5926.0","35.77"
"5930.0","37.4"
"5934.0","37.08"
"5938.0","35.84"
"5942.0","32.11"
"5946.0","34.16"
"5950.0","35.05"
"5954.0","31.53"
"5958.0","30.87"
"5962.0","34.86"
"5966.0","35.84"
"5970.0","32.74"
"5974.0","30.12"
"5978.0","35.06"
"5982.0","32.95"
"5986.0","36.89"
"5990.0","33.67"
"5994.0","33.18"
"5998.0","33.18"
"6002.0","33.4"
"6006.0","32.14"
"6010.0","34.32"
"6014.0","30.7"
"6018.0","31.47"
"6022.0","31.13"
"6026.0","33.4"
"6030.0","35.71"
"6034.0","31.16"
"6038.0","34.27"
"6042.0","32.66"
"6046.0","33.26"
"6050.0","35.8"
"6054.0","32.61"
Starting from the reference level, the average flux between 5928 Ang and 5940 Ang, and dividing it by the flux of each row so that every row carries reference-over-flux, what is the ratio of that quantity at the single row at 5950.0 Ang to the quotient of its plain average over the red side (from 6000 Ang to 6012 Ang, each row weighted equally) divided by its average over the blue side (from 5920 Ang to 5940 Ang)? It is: 0.97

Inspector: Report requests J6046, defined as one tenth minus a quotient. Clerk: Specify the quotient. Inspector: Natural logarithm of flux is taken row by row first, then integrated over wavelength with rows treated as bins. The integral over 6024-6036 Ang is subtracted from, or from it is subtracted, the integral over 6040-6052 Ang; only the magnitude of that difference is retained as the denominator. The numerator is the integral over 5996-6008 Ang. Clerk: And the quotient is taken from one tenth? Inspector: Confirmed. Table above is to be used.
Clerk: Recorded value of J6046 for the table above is -231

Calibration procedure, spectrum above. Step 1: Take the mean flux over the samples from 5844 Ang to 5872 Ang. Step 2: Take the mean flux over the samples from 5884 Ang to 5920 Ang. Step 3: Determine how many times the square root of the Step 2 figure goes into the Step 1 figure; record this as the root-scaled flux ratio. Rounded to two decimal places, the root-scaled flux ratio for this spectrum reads 6.06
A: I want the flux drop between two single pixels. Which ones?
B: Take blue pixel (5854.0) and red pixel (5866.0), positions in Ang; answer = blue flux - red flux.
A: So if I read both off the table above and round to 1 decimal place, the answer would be -5.5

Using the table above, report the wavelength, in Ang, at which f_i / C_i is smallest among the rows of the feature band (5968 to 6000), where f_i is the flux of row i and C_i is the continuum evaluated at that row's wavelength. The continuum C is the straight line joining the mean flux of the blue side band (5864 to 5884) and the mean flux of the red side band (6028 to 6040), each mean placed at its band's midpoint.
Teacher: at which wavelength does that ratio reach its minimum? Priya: 5974.0 Ang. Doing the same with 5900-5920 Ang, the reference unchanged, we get 5902.0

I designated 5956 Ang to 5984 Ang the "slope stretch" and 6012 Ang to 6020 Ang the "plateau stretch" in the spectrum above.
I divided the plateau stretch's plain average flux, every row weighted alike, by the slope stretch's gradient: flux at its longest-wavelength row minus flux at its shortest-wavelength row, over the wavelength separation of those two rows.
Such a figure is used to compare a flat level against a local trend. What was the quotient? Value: 359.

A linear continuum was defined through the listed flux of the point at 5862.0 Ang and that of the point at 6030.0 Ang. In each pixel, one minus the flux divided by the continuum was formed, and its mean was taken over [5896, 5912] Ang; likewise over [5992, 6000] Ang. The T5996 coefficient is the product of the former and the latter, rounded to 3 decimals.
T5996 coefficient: -0.002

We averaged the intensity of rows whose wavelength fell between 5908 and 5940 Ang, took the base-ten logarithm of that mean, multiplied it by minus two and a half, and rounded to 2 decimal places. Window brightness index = -3.88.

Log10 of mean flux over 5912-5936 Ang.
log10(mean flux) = 1.55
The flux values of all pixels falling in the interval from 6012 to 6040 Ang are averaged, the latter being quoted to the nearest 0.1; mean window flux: 32.5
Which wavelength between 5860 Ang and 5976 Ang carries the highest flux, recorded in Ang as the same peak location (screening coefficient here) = 5866.0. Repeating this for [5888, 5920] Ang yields 5906.0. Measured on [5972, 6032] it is 5986.0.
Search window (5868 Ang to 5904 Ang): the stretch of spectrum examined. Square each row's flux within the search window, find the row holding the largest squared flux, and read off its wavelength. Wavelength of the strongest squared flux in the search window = 5874.0 Ang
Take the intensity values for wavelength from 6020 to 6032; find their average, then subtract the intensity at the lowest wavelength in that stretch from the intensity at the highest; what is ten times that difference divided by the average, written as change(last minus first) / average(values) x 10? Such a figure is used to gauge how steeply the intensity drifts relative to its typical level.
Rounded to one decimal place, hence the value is 1.4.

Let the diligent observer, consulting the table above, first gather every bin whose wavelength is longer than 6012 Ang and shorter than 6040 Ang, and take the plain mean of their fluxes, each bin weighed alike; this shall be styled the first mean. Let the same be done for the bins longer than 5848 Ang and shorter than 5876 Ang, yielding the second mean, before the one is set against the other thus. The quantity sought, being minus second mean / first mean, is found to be -1.07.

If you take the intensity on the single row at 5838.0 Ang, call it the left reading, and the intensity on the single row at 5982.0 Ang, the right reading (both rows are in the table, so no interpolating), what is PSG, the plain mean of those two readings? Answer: 33.5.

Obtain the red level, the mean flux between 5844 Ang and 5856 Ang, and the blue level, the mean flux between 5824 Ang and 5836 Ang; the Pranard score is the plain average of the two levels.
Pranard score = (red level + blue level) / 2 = 34.5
